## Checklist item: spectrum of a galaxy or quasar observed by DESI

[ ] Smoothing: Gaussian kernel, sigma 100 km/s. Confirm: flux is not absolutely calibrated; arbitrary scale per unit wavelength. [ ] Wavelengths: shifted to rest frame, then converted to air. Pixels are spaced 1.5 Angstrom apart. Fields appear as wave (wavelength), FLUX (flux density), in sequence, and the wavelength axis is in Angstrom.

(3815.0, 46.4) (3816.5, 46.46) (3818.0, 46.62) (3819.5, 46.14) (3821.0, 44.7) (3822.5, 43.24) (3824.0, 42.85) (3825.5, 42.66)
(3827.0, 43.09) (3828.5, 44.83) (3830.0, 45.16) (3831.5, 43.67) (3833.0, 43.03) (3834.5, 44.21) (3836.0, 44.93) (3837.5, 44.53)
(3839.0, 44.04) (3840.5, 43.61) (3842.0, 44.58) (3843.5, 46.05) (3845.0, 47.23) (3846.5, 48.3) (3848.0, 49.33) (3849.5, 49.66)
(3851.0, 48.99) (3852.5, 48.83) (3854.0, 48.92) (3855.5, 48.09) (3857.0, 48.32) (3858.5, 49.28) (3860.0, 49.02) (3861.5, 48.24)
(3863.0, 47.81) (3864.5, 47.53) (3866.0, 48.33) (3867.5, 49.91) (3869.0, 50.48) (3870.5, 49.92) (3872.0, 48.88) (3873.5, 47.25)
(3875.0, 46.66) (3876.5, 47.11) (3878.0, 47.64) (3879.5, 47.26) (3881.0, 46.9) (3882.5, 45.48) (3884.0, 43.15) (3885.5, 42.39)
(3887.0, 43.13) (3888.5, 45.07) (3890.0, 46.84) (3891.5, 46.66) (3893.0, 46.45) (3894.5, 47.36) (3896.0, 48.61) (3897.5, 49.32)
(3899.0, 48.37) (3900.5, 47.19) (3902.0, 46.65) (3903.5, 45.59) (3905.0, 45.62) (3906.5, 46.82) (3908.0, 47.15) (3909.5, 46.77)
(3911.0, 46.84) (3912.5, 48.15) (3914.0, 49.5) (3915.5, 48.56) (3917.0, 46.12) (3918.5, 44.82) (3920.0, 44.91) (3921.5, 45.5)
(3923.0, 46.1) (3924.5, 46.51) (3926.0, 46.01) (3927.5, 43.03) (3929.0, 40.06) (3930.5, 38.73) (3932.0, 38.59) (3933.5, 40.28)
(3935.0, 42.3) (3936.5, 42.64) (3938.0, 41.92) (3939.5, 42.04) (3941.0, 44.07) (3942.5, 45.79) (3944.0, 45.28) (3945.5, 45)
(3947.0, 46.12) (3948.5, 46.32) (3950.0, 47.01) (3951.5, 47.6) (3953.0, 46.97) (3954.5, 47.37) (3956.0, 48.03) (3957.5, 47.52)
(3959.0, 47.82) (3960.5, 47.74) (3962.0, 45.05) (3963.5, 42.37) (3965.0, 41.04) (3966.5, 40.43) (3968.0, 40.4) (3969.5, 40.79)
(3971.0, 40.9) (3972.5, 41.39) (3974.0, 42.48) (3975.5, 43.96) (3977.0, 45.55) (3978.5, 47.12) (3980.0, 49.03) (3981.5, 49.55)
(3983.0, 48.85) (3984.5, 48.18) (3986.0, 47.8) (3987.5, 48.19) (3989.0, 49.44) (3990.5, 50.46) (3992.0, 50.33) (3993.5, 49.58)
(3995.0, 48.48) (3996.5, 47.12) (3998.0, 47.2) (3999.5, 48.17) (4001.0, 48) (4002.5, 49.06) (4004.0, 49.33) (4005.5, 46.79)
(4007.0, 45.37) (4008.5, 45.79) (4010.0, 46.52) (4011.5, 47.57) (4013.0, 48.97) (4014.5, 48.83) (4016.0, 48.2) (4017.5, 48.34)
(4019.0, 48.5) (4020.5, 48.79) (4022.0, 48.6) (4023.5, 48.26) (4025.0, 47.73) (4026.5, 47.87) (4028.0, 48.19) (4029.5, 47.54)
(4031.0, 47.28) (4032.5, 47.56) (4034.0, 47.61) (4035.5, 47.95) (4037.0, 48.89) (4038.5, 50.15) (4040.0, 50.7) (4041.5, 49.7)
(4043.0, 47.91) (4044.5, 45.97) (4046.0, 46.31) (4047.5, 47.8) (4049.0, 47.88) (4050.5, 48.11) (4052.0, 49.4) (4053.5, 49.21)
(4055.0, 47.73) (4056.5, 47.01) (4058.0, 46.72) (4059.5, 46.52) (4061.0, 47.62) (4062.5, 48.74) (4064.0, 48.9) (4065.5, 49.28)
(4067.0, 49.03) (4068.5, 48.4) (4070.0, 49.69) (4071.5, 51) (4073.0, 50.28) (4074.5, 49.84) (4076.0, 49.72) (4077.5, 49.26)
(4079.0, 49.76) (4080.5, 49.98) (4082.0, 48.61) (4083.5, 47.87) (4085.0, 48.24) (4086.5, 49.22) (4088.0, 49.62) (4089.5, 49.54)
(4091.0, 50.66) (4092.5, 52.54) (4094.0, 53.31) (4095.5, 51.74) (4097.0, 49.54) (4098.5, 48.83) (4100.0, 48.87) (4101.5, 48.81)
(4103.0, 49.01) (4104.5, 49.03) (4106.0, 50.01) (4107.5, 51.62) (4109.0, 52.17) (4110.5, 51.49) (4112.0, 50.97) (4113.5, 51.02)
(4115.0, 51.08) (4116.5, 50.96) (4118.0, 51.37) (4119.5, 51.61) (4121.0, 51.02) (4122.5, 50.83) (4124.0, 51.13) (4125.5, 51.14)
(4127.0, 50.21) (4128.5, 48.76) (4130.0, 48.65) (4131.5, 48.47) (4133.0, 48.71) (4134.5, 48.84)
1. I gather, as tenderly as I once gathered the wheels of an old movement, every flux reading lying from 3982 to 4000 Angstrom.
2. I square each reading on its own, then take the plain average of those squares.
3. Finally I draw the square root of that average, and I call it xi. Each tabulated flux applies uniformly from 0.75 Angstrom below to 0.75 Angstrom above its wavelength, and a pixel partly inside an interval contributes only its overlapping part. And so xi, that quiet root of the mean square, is 48.7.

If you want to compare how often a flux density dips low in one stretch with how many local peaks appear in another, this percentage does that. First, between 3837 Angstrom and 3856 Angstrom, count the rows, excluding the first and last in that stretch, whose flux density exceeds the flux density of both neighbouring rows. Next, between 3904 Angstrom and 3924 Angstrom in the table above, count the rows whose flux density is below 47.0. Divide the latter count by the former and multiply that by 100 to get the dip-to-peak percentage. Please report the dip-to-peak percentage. 450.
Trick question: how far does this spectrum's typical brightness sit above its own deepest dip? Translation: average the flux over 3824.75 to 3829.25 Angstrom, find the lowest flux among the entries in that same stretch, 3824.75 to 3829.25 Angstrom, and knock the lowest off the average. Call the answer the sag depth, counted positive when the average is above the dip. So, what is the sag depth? 0.9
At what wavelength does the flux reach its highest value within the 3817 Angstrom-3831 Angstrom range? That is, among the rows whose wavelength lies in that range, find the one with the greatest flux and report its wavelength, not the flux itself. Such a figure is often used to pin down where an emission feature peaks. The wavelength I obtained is 3818.0 Angstrom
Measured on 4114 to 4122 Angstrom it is 4119.5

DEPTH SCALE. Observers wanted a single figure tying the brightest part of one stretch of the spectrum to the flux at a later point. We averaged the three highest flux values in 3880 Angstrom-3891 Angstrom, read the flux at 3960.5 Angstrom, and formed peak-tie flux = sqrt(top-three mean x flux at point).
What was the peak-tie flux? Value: 47.1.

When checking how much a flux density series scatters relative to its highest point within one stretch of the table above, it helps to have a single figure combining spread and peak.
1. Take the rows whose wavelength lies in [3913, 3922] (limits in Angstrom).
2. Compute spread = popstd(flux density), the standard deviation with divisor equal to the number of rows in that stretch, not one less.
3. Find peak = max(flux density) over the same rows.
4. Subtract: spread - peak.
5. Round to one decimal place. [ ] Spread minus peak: -47.7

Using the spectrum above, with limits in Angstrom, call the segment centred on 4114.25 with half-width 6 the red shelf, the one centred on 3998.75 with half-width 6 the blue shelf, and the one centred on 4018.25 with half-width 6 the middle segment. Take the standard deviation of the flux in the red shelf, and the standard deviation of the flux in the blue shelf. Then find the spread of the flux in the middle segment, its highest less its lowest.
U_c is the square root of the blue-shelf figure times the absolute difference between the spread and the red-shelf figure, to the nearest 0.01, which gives 0.57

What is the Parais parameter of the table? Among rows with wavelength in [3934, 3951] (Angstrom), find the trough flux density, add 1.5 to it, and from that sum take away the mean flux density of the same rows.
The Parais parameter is -1.0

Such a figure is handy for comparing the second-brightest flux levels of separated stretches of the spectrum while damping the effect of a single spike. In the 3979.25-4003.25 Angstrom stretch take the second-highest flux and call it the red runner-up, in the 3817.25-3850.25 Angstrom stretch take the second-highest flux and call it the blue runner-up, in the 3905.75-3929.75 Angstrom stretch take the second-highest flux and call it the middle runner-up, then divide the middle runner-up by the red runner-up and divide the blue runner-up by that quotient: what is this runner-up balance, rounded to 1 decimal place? 51.1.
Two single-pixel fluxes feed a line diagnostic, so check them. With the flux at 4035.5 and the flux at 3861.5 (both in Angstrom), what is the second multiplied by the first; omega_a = 2313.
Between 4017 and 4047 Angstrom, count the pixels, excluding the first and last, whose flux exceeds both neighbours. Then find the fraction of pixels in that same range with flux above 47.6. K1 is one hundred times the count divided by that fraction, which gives 400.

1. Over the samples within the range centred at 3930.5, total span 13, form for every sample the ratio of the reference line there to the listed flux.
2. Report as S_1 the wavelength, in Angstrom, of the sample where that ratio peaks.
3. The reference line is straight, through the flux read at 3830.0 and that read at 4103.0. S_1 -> 3932.0 Angstrom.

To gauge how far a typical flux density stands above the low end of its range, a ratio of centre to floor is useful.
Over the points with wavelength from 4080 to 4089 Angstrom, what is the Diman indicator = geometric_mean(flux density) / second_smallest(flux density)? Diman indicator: 1.01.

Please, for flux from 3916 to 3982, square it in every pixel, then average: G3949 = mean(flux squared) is 1977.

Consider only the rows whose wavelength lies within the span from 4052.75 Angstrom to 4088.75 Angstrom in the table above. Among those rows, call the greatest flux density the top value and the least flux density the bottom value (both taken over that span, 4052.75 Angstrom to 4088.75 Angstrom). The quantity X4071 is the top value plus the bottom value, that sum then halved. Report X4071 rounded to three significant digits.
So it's 48.8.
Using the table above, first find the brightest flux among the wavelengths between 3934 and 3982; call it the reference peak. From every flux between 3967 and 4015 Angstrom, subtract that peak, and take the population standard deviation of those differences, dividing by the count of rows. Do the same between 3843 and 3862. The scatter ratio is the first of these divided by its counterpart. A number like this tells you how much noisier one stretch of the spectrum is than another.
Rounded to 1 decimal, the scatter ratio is 3.1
